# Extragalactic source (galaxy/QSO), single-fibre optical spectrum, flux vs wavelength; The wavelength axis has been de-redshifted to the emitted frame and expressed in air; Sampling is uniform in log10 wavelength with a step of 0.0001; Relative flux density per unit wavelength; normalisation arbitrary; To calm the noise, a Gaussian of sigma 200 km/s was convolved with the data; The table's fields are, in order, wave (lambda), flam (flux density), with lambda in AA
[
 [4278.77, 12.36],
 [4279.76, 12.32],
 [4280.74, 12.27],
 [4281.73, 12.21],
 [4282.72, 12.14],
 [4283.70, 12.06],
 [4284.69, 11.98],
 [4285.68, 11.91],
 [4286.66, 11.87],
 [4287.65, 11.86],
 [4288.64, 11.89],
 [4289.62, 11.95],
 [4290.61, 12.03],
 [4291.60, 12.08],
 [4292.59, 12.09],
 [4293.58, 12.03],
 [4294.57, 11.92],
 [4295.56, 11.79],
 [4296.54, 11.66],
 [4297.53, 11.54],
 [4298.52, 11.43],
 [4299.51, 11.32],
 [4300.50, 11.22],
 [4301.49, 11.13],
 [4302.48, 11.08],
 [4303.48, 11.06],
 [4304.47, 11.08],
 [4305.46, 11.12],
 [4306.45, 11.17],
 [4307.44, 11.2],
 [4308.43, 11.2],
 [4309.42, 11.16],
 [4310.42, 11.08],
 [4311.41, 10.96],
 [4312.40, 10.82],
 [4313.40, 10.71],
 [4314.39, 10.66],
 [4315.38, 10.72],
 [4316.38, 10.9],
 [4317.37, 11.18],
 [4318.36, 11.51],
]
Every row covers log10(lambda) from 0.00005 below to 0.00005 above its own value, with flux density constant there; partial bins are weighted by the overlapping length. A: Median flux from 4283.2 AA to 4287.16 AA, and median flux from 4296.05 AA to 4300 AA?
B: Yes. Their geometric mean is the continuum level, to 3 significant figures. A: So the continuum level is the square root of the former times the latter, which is 11.7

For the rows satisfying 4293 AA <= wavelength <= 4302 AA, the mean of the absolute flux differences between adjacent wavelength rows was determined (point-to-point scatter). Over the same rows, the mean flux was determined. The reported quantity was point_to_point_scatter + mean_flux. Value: 11.7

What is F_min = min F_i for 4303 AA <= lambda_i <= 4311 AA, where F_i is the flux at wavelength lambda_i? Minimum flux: 11.06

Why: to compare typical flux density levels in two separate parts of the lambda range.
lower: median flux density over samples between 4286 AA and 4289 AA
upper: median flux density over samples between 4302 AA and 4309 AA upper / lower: 0.94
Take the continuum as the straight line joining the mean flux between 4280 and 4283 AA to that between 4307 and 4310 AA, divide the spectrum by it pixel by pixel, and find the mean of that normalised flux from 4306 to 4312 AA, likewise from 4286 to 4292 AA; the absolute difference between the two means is 0.005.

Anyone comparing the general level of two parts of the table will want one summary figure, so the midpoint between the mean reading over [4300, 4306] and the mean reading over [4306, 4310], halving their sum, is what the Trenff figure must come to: 11.1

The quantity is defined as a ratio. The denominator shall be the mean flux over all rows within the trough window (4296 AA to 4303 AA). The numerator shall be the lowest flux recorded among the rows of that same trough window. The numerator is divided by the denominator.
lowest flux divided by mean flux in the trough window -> 0.977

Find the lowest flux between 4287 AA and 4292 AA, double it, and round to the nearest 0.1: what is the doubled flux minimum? 23.7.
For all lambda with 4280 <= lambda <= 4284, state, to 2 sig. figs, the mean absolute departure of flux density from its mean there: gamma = 0.070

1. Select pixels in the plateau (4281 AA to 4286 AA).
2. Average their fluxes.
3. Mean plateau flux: 12.1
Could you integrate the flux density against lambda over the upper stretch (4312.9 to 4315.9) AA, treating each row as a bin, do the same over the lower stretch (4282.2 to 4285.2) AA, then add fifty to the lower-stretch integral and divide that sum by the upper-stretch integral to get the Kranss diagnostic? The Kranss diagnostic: 2.69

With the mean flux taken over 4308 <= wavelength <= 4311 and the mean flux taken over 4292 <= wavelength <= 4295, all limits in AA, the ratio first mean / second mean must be 0.93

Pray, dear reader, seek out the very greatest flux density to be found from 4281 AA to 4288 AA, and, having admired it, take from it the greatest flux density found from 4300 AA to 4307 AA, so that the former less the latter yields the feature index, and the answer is 0.99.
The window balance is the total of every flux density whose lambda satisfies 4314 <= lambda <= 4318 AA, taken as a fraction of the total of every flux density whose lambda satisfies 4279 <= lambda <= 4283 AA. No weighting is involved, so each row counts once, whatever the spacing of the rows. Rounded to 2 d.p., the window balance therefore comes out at 0.89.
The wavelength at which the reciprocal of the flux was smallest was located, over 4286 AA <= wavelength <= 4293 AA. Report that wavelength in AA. 4292.59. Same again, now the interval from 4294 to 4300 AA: 4294.57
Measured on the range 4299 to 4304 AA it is 4299.51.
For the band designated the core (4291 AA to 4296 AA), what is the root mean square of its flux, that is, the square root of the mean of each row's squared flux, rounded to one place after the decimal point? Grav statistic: 12.0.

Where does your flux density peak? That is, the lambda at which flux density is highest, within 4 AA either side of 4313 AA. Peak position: 4309.42 AA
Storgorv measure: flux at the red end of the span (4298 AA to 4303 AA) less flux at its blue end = -0.35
